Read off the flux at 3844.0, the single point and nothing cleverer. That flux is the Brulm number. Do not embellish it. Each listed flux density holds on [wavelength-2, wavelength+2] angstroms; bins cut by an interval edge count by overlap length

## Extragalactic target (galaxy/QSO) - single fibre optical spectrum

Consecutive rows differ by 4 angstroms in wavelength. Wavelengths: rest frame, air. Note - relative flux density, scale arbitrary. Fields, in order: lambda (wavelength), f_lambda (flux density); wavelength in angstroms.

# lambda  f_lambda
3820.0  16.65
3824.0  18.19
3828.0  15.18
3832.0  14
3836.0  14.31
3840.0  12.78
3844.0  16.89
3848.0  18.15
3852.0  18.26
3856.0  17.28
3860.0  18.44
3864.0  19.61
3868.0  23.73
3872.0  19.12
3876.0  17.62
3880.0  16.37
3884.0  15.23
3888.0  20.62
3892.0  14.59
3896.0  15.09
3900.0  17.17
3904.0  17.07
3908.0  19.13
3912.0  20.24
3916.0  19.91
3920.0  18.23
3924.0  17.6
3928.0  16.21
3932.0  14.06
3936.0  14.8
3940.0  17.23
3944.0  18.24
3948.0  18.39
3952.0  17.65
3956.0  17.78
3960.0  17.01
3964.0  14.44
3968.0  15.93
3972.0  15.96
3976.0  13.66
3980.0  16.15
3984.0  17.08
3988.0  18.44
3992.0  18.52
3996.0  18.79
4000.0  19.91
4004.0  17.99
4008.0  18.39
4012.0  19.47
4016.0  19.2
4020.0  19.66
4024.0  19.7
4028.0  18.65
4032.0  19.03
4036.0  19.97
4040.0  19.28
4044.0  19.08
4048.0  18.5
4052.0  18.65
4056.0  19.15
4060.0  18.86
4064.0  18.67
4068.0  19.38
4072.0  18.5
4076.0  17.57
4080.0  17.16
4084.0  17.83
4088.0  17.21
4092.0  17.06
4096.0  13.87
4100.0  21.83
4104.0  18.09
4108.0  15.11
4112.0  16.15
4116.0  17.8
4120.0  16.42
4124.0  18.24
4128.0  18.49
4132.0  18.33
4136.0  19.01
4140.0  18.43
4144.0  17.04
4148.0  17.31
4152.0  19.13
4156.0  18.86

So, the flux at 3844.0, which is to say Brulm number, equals 16.89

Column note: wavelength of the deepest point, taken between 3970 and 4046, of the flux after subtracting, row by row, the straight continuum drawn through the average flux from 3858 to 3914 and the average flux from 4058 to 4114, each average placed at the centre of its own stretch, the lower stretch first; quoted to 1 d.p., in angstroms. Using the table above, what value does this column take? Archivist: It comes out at 3976.0 angstroms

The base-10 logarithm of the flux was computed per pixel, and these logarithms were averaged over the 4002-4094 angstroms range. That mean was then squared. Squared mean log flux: 1.61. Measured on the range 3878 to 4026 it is 1.54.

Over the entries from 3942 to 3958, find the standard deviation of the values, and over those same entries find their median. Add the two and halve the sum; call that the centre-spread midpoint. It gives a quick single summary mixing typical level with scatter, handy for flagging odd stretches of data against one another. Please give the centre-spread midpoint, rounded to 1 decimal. 9.2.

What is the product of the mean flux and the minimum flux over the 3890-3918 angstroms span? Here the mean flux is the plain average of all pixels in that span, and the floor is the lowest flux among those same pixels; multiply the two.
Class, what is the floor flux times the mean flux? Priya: 257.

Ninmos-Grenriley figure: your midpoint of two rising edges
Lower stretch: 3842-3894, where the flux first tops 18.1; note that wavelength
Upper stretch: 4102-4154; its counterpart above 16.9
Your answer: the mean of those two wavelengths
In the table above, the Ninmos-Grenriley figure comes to 3976 angstroms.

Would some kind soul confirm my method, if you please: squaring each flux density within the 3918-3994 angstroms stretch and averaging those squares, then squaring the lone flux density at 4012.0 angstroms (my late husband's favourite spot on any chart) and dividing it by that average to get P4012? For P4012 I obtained 1.35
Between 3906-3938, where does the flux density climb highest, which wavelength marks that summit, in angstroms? 3912.0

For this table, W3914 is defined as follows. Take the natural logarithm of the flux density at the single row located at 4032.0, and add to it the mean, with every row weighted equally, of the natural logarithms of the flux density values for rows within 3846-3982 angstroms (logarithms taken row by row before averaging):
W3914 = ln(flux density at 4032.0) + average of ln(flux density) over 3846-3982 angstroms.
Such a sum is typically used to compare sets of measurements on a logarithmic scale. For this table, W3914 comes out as 5.79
